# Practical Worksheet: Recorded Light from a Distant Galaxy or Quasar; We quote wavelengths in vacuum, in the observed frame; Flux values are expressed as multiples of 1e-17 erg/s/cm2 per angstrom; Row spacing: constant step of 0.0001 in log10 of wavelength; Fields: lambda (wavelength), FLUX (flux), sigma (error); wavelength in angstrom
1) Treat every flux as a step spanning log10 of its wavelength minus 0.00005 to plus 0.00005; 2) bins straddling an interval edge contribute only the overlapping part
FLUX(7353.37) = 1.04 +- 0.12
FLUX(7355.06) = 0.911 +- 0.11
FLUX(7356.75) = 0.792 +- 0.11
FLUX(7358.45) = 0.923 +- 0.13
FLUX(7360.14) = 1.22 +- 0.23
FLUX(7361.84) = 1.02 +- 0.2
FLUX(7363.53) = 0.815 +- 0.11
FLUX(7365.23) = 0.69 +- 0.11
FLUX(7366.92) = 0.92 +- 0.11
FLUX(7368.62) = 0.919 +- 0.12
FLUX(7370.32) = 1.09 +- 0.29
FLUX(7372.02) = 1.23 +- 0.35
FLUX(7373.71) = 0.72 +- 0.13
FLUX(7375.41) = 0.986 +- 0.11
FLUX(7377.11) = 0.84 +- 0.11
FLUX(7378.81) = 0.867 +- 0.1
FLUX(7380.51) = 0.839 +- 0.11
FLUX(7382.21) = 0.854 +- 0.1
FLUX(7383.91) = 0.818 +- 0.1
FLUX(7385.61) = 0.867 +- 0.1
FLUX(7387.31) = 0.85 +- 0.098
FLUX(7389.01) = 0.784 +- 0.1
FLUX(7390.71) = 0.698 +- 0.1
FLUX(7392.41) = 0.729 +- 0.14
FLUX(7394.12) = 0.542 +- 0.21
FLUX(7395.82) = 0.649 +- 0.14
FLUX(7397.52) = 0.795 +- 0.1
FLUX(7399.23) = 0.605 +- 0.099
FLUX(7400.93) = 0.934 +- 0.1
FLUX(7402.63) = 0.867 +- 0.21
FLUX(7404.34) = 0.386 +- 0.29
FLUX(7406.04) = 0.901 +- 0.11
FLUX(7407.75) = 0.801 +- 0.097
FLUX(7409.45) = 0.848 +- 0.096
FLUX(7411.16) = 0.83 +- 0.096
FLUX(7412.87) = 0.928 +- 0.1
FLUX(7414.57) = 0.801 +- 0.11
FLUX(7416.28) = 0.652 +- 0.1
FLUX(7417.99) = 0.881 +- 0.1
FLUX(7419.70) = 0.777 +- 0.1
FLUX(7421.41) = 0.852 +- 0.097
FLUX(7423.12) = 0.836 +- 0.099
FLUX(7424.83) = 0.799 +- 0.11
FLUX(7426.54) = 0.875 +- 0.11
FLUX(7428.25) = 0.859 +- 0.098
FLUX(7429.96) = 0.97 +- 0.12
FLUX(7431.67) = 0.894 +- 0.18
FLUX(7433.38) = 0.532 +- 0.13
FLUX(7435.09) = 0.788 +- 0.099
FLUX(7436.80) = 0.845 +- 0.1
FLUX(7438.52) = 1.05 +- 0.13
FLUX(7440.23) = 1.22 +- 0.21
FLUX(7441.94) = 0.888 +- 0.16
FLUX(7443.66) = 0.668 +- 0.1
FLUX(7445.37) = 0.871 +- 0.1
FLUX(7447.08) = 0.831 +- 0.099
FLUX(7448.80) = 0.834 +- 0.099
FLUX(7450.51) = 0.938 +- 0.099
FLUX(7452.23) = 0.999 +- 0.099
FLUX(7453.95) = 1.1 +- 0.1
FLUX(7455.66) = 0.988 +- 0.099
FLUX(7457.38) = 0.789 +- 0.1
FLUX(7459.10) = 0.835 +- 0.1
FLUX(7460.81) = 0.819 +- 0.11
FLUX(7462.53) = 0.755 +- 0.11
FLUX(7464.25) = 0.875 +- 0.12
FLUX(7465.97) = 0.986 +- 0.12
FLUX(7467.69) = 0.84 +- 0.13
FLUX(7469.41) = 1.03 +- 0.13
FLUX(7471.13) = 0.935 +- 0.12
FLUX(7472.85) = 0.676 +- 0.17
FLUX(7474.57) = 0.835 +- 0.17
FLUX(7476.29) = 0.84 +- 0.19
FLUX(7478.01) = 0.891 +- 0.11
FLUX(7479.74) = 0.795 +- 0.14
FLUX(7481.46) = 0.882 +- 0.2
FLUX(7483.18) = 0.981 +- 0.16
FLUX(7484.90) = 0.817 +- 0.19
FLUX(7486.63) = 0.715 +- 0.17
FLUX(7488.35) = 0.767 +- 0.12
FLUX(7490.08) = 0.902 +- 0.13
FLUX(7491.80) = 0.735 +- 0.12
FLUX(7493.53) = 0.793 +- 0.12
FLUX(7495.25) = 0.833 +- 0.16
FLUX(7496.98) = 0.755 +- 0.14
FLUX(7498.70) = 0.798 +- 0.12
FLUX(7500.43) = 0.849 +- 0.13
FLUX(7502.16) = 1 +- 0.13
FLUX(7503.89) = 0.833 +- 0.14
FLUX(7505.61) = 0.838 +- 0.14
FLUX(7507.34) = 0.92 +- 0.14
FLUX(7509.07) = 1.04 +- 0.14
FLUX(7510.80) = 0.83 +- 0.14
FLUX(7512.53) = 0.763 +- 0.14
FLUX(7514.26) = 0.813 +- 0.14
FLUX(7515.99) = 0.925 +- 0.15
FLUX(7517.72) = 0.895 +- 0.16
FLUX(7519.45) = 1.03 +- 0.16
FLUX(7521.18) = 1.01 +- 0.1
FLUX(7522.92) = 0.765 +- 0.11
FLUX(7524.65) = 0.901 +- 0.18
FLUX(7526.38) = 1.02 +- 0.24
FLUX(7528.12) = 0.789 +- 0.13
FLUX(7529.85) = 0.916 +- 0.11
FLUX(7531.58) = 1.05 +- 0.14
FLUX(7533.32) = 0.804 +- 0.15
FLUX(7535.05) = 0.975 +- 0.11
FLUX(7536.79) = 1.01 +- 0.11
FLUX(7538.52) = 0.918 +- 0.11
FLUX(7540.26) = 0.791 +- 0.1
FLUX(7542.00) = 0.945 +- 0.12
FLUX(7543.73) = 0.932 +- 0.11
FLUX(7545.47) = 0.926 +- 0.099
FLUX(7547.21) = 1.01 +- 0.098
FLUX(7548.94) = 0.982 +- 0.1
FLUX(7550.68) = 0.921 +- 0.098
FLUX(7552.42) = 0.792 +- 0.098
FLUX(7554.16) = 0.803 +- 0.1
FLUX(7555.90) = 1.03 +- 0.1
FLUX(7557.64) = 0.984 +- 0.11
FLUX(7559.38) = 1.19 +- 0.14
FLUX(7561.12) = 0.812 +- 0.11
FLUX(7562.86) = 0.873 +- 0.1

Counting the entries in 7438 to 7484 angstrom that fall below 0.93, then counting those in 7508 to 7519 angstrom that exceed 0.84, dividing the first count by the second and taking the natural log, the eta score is 1.7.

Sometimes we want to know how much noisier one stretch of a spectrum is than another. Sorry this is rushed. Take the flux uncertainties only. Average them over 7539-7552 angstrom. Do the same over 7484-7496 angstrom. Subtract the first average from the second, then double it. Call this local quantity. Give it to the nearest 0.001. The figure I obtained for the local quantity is 0.081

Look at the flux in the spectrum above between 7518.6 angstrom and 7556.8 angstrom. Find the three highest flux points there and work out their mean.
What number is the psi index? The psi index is 1.04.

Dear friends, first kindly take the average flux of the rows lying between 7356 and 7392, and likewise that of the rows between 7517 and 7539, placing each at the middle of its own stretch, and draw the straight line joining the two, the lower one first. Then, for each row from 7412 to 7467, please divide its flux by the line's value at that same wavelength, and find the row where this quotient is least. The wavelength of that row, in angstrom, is 7433.38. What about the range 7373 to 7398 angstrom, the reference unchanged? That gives 7394.12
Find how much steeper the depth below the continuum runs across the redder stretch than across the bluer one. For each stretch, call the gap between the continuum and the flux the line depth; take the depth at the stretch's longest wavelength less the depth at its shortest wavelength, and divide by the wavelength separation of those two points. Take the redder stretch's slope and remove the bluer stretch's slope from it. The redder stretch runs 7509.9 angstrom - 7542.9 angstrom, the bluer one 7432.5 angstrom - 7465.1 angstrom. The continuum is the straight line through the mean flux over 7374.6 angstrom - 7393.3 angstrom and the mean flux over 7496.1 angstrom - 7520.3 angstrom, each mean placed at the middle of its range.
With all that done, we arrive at 0.0074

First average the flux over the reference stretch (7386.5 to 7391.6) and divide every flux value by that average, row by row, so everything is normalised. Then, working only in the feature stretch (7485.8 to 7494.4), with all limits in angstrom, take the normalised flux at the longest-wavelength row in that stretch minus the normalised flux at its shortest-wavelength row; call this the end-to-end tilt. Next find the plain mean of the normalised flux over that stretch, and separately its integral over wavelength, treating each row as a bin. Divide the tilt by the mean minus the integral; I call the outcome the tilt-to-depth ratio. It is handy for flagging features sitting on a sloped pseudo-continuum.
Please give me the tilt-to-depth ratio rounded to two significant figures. -0.013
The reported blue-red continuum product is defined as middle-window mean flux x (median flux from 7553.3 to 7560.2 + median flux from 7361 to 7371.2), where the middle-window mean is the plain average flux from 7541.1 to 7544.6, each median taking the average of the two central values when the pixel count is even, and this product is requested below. 1.81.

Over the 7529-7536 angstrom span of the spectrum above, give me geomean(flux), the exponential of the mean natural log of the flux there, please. 0.93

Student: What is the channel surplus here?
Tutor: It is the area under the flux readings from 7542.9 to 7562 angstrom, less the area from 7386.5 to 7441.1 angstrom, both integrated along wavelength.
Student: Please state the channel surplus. -26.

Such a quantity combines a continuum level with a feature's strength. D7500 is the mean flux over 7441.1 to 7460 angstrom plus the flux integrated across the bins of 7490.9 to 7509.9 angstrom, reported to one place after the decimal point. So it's 17.1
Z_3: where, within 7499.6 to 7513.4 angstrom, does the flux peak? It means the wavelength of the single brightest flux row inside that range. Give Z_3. 7509.07 angstrom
